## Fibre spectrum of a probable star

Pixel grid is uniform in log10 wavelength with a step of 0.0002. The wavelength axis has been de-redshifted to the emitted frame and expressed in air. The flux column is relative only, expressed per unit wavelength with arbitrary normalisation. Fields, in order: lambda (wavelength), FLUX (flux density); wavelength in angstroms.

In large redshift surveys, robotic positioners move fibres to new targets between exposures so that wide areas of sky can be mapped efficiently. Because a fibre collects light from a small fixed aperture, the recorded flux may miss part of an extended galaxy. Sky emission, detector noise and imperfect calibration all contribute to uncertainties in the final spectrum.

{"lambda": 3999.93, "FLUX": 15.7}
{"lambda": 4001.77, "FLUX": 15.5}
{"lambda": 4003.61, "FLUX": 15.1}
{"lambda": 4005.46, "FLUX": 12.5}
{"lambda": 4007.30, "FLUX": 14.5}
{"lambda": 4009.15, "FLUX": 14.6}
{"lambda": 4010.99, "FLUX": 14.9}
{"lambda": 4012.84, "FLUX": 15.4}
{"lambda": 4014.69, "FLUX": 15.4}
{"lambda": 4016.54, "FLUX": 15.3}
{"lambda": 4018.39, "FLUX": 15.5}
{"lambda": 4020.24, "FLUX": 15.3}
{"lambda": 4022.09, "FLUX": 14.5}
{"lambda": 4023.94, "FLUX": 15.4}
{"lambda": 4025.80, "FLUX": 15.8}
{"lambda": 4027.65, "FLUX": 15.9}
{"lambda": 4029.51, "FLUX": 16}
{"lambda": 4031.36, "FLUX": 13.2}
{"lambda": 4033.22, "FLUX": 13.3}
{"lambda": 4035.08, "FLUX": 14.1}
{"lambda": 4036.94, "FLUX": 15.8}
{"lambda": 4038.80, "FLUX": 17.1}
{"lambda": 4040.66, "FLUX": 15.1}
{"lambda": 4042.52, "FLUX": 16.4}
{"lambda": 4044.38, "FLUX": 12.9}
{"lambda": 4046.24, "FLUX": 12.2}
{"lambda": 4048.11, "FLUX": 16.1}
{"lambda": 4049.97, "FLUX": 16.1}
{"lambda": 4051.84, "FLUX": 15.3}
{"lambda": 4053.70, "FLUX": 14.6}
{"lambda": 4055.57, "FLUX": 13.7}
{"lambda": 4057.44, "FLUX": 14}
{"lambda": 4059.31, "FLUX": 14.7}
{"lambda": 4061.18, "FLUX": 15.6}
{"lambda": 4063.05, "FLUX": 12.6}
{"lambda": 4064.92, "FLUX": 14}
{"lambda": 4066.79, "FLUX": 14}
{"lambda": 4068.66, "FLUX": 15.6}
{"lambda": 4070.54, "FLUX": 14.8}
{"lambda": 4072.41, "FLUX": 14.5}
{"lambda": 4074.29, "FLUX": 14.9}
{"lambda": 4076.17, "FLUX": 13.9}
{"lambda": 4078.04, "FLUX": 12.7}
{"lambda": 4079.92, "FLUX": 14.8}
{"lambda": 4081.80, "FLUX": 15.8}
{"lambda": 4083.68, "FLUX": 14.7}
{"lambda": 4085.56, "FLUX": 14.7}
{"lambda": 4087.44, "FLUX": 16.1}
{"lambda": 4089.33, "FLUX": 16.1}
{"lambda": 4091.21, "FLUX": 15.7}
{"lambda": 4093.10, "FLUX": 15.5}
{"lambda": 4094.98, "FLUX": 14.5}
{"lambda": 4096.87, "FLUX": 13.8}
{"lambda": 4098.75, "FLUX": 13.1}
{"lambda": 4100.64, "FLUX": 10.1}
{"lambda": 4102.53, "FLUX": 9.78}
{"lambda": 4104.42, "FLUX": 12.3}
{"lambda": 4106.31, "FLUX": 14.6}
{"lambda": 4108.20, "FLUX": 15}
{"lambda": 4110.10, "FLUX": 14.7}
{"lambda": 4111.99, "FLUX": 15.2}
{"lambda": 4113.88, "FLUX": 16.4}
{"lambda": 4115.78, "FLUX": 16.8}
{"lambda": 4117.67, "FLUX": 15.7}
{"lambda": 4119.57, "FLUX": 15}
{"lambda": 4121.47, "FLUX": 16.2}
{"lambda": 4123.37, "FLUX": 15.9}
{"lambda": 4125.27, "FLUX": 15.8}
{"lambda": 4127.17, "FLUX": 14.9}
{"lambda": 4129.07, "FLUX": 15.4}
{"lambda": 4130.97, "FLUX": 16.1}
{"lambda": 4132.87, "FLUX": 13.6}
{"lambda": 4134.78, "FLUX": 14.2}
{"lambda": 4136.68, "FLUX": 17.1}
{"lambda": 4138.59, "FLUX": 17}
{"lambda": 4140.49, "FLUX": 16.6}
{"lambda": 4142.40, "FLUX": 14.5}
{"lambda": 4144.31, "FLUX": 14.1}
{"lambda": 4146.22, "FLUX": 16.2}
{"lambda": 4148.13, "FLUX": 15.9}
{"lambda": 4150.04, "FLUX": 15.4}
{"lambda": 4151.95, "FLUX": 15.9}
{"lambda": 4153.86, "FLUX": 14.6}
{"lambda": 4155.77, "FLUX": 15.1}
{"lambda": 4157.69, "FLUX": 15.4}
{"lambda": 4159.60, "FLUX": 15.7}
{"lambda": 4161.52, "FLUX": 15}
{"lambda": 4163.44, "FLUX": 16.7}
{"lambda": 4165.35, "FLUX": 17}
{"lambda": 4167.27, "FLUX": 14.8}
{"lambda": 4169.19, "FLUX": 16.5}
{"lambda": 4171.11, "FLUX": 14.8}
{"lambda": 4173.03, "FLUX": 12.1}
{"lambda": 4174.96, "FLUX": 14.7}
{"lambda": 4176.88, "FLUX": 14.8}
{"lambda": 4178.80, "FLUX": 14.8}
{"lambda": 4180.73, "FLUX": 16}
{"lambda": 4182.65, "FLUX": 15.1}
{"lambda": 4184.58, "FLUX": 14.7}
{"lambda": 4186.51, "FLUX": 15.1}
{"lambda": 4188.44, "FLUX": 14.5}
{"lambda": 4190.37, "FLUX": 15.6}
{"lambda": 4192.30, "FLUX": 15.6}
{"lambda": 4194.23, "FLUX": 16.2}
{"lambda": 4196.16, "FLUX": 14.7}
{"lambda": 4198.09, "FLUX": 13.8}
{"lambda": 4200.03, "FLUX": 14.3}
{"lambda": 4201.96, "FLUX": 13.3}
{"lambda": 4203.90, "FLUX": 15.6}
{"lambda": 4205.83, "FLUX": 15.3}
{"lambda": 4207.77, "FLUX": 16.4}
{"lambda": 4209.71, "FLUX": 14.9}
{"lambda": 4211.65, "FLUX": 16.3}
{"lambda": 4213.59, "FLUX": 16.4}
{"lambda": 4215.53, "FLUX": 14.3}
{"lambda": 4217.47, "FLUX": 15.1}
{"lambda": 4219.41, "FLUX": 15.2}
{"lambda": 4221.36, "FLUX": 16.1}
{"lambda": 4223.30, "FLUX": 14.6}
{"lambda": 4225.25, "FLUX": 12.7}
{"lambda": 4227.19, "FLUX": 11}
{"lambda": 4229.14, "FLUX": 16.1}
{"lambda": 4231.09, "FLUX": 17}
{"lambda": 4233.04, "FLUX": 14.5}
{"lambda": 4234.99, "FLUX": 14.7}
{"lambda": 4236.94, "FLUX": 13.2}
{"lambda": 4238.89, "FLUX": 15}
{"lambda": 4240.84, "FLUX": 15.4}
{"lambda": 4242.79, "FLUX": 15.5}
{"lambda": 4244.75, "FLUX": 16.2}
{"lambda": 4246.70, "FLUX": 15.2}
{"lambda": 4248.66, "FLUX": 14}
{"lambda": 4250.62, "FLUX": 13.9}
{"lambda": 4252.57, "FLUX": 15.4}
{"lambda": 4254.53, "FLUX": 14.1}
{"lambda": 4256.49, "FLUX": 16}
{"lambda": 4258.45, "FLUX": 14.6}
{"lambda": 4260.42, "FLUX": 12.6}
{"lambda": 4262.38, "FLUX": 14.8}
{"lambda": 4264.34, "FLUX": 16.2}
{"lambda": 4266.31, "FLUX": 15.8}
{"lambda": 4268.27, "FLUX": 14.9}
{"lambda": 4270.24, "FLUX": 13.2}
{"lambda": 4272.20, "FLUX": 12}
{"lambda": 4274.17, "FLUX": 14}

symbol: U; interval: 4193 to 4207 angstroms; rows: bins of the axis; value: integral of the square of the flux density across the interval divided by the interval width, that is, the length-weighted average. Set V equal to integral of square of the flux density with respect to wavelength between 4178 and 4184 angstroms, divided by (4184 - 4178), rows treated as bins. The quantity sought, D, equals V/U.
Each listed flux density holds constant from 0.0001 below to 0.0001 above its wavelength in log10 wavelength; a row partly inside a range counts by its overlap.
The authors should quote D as 1.1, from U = 220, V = 233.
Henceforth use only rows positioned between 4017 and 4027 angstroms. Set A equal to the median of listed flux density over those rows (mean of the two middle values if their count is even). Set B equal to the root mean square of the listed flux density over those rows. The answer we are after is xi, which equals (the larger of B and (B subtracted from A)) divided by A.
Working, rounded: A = 15.4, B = 15.3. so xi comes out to 0.99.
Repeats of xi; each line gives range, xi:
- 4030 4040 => 1.05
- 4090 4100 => 1.00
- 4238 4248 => 1.00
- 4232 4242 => 0.99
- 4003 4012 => 0.98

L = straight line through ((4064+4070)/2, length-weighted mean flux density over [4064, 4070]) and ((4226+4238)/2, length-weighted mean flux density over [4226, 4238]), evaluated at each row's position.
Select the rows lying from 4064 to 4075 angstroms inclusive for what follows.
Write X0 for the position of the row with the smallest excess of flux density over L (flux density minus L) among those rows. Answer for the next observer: 4064.92 angstroms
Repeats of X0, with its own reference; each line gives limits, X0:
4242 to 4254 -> 4250.62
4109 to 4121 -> 4110.10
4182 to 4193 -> 4188.44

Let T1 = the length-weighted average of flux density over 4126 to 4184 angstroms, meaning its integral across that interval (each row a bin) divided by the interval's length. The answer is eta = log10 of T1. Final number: 1.19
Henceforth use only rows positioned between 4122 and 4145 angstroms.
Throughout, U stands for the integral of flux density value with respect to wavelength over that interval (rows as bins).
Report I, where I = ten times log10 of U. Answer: 25.5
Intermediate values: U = 356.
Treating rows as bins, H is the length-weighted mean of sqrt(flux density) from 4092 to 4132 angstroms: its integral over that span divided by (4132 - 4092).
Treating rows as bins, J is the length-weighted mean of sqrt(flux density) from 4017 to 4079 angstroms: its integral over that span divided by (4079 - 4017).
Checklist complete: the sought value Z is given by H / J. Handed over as 1.00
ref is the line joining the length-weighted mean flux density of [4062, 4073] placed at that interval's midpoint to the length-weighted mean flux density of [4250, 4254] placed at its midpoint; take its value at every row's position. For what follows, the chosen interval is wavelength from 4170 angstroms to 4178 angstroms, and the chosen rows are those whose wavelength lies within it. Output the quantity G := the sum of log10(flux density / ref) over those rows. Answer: -0.06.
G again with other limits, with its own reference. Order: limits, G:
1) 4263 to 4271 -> 0.03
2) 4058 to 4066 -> -0.01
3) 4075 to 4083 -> 0.00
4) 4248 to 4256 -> -0.04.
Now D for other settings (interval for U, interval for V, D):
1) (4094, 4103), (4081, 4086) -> 1.4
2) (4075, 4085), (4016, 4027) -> 1.1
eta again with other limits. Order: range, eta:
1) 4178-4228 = 1.17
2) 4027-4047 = 1.17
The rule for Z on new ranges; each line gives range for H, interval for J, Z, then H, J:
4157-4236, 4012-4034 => 1.00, 3.88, 3.88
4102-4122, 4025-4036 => 1.00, 3.83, 3.83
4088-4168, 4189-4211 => 1.00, 3.88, 3.88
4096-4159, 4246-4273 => 1.01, 3.86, 3.80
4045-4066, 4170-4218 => 0.98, 3.79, 3.87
